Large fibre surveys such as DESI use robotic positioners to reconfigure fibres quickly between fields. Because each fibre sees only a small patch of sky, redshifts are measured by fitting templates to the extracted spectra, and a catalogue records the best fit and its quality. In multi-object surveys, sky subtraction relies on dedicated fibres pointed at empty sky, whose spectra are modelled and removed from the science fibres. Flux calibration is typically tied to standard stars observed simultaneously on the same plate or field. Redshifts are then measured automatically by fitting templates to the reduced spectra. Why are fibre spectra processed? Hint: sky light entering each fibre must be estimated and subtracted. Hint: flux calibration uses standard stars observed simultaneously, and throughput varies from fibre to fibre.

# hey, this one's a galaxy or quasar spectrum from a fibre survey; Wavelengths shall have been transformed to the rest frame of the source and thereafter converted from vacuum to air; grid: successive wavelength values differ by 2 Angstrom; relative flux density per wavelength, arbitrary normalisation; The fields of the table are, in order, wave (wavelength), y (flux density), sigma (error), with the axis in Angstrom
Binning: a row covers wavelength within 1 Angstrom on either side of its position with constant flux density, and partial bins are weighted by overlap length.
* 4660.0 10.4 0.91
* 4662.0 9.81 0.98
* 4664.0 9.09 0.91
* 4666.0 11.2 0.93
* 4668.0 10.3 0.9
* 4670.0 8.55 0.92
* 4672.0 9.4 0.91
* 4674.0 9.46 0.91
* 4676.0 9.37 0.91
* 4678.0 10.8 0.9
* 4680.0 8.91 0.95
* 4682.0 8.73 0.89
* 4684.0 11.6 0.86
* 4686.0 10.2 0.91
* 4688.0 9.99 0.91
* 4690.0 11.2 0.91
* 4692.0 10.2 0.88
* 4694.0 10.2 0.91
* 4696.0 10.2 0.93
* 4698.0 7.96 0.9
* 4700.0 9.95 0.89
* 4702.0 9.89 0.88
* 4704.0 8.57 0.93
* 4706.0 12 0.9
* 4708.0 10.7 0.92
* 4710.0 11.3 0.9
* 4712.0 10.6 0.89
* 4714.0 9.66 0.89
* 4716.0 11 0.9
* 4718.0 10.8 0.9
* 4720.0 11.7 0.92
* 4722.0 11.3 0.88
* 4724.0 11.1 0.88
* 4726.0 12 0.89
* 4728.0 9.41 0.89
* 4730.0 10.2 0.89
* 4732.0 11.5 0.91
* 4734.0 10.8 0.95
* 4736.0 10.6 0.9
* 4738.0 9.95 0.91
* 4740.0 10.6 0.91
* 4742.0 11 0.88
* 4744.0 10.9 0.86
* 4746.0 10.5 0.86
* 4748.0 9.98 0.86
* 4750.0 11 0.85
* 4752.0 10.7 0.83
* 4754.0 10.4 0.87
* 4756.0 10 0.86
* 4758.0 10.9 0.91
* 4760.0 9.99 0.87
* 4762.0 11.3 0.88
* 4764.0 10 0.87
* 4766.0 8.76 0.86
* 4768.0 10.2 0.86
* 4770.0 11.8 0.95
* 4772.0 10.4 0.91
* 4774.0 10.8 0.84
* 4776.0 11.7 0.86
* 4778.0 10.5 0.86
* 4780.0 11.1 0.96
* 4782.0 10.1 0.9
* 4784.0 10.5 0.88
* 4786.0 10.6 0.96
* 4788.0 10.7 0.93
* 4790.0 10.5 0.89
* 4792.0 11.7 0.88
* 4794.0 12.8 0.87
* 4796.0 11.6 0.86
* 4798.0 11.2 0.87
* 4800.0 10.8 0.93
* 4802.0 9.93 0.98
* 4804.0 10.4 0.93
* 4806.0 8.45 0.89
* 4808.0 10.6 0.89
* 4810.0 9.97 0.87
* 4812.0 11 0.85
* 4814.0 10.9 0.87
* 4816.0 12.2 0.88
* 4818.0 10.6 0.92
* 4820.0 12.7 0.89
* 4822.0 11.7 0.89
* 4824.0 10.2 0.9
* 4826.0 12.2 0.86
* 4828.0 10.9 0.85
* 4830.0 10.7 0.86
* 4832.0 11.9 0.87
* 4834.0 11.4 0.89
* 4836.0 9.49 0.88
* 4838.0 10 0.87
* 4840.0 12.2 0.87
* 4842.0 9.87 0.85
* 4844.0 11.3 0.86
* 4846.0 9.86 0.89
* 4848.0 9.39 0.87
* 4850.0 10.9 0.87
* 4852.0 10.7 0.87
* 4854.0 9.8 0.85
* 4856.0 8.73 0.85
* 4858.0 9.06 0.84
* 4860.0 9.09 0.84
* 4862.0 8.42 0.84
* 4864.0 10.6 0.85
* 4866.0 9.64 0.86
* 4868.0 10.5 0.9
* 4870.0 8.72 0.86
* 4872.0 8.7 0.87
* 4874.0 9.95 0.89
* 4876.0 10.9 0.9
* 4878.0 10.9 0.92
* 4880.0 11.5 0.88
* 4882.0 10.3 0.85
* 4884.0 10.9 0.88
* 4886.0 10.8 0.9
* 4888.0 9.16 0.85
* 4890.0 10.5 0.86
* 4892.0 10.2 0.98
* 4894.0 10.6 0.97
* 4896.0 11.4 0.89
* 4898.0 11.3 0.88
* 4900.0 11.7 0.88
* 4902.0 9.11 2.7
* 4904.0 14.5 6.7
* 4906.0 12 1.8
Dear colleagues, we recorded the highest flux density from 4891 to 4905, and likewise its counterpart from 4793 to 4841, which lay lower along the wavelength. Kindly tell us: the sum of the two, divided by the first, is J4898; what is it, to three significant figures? 1.88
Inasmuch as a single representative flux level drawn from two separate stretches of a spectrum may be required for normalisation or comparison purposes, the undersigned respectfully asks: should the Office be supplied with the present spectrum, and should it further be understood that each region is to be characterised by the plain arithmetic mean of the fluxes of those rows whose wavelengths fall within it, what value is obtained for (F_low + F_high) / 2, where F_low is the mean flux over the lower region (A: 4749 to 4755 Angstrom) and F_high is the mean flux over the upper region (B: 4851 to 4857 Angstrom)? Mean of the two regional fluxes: 10.2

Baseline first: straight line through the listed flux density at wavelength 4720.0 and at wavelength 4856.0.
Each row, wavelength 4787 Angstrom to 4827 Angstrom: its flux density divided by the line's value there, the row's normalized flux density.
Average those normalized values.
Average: 1.12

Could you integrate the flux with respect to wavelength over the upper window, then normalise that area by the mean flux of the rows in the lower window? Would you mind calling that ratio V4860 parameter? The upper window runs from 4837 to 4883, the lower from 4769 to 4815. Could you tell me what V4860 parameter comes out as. 43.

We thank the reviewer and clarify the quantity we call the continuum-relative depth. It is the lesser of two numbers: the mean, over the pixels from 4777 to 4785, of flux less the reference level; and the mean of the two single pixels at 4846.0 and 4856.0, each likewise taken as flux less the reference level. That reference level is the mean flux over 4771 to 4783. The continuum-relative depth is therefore -1.5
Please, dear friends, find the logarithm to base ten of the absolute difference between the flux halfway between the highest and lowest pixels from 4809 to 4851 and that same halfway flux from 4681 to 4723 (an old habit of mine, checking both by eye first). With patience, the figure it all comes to 0.03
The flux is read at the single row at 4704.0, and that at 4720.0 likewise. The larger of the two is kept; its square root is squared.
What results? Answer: 11.7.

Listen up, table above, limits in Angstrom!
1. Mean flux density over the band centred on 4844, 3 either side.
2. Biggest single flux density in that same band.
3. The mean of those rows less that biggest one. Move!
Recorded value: -1.0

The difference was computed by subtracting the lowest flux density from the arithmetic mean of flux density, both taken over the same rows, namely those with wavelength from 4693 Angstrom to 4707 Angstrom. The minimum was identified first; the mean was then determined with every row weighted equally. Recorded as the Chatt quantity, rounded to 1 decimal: 1.9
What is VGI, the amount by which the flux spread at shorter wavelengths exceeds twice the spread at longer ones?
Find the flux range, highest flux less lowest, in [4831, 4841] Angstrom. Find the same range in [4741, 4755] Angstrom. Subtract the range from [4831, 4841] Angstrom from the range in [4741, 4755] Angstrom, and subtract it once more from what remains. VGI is -4.4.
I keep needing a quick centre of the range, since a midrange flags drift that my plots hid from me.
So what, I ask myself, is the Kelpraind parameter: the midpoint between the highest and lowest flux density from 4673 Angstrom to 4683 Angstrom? 9.8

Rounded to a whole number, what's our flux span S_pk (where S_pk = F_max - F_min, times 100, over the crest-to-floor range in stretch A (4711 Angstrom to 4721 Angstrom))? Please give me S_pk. 204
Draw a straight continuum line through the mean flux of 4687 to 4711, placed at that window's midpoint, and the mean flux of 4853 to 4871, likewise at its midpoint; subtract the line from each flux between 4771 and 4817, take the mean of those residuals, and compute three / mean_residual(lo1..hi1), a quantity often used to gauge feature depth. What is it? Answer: 2.8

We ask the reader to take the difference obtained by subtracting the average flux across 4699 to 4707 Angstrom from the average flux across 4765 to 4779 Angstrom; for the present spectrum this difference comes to 0.5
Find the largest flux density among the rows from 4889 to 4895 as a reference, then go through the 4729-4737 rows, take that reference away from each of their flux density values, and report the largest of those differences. 0.90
